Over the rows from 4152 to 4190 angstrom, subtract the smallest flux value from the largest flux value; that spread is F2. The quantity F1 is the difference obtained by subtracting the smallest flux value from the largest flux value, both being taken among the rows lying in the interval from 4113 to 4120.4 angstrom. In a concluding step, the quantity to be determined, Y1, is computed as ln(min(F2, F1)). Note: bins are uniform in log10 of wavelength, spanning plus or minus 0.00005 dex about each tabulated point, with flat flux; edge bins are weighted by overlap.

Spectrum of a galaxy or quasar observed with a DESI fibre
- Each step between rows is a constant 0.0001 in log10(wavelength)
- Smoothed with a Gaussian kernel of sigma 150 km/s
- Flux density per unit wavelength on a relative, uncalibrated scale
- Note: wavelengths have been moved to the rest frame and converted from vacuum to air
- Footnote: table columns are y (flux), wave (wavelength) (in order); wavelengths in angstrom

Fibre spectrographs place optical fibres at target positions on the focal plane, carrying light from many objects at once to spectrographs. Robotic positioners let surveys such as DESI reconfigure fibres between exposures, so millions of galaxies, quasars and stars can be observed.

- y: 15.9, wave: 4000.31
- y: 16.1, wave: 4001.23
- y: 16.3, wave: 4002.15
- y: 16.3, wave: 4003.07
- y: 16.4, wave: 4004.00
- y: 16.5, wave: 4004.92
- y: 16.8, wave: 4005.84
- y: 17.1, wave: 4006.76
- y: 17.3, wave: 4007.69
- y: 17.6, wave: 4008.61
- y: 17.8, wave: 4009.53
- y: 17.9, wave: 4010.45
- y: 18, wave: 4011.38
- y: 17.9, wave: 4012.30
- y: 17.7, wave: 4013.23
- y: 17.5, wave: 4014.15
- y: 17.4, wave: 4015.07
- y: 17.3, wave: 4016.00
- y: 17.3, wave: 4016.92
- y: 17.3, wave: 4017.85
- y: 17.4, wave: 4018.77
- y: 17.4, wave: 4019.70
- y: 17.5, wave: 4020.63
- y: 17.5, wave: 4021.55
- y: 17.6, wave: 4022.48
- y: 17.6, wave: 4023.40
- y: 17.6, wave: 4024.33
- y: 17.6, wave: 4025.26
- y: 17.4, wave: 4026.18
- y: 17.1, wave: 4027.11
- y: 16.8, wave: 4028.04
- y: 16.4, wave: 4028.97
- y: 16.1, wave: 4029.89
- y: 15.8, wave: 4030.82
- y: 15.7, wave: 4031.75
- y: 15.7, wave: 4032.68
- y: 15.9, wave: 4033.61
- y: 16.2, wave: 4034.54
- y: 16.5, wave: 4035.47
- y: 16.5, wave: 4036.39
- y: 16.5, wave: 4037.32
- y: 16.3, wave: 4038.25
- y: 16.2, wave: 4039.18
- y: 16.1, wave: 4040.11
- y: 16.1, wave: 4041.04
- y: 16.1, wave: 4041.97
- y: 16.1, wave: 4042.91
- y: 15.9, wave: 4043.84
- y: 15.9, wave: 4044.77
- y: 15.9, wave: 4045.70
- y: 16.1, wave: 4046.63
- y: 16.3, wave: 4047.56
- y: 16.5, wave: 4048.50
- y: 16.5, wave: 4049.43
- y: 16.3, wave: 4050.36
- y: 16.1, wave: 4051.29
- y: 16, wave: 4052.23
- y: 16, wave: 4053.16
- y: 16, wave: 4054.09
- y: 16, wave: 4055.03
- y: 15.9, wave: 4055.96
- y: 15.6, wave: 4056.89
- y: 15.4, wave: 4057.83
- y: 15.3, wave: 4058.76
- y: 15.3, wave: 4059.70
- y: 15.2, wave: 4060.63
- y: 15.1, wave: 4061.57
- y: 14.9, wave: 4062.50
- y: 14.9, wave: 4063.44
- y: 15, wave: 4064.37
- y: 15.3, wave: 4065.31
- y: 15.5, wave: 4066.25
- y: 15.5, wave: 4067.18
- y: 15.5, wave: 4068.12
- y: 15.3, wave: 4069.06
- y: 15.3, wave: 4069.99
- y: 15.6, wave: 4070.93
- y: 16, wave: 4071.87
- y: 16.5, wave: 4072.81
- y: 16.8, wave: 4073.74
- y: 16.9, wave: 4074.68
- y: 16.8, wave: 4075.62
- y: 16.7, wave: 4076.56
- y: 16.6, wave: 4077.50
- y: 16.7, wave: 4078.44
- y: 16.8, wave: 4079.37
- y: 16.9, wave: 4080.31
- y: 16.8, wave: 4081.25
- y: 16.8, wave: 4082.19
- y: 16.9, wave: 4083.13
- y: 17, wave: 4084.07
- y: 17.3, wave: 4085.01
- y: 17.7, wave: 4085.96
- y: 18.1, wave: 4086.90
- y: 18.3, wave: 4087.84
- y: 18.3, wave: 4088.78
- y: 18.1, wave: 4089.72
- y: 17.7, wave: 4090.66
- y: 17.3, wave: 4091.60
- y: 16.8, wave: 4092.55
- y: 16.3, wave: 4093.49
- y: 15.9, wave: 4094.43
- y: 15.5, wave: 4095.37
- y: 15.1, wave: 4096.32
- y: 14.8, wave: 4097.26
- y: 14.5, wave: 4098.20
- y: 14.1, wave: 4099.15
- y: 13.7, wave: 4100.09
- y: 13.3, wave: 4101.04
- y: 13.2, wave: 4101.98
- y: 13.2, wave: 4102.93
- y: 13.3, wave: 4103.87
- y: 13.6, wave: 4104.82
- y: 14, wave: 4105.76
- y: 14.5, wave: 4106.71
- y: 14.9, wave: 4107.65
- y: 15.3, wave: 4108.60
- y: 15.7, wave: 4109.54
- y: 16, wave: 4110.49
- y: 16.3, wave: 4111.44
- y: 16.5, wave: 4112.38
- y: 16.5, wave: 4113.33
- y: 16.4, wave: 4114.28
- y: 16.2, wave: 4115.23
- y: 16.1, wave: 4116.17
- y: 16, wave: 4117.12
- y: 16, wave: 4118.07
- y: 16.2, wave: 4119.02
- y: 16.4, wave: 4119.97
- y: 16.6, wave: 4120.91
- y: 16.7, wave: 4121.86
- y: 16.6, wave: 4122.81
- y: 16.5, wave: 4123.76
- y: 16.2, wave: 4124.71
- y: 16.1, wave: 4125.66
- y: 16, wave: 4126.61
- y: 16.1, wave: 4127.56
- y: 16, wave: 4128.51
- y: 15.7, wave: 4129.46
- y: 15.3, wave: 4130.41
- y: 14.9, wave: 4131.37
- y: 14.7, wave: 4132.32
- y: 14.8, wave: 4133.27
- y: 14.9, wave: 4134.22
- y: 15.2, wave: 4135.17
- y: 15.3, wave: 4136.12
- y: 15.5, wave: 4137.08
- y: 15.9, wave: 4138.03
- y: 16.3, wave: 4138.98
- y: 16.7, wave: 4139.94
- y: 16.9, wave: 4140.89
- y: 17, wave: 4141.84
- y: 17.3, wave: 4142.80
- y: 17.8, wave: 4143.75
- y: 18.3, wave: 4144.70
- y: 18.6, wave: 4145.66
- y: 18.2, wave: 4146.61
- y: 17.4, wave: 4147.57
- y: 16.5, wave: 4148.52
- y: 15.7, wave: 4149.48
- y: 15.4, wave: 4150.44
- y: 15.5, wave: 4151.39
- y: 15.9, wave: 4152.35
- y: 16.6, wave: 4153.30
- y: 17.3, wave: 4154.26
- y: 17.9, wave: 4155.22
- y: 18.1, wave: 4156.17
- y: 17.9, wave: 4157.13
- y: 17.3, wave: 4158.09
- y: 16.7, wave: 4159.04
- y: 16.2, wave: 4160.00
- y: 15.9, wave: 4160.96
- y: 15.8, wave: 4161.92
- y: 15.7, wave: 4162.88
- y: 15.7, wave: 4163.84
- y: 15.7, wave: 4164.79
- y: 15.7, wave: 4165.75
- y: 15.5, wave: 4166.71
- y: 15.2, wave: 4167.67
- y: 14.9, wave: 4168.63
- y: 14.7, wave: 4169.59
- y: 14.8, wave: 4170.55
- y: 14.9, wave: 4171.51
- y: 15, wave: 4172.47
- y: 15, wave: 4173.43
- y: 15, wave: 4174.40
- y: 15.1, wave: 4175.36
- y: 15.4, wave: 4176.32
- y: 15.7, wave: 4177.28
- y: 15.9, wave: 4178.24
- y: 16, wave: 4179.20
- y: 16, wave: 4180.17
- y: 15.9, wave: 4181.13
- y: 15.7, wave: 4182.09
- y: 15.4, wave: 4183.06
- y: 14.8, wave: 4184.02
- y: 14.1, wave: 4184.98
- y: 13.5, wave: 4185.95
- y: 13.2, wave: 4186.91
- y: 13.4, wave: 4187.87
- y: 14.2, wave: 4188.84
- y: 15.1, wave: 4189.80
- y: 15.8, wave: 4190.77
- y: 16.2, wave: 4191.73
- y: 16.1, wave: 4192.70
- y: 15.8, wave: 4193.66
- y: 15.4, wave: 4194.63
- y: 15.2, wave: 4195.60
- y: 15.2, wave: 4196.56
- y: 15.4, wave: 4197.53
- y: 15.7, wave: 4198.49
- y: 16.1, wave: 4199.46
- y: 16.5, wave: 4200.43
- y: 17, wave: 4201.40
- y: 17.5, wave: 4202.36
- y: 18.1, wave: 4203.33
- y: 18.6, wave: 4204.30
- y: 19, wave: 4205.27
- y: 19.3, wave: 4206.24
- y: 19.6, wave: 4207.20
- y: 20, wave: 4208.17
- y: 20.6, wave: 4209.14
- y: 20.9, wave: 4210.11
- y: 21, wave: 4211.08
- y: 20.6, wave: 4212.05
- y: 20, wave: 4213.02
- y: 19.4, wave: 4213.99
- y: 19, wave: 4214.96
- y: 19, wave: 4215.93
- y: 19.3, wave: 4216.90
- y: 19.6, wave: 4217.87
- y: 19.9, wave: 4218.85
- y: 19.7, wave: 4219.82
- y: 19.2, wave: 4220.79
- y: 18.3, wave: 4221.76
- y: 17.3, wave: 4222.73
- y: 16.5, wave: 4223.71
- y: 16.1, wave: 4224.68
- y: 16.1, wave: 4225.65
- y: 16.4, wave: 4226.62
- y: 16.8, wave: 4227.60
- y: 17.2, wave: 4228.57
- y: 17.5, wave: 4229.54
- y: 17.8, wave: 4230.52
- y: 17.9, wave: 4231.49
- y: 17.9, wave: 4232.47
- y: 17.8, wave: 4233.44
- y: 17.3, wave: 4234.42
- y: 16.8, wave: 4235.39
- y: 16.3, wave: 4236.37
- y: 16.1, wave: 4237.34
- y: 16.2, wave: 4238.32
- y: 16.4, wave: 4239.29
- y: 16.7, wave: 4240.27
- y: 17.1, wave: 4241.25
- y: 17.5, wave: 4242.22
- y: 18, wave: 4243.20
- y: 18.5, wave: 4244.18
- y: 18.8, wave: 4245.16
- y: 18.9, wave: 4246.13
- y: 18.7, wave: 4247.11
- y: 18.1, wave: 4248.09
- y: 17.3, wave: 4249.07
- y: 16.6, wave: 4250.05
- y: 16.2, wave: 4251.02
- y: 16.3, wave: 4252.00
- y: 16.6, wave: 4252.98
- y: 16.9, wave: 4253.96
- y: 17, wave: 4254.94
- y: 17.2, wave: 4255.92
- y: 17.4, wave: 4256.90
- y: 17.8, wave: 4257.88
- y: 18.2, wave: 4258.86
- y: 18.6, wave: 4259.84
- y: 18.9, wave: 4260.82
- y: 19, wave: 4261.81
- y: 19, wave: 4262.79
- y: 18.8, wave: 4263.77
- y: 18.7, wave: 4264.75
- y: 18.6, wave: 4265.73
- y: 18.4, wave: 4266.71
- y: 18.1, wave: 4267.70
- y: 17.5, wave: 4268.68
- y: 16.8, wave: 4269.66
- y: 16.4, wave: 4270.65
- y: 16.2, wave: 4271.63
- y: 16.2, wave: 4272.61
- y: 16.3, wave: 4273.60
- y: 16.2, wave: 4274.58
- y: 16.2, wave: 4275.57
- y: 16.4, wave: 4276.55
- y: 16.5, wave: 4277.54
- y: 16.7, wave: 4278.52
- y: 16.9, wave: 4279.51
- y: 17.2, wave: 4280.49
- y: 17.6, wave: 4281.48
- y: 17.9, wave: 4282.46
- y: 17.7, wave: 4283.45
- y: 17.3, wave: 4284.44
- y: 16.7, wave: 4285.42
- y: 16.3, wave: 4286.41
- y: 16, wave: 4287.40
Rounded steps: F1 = 0.5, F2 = 4.9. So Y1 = -0.69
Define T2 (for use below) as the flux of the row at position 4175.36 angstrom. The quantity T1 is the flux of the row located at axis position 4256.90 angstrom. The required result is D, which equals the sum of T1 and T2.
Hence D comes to 32.5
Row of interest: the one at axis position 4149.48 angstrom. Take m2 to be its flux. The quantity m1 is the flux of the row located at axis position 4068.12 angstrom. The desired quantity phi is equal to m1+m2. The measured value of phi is 31.2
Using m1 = 15.5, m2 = 15.7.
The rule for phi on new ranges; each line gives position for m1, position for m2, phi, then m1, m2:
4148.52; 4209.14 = 37.1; 16.5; 20.6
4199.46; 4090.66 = 33.8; 16.1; 17.7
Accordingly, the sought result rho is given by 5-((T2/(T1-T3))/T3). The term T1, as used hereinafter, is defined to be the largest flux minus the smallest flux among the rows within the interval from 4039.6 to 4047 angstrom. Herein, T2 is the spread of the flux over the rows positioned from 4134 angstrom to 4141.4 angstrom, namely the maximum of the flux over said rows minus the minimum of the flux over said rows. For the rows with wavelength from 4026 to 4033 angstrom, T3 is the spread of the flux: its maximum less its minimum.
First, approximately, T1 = 0.20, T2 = 2.0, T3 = 1.7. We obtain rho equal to 5.8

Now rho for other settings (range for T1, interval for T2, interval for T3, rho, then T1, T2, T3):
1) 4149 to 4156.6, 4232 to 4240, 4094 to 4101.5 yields -1.9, 2.70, 1.8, 2.6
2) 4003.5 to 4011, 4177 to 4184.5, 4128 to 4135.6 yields 0.4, 1.50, 1.2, 1.3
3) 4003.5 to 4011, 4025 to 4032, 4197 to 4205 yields 5.3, 1.50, 1.9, 3.2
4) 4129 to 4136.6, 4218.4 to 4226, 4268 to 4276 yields 14.7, 1.00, 3.8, 1.3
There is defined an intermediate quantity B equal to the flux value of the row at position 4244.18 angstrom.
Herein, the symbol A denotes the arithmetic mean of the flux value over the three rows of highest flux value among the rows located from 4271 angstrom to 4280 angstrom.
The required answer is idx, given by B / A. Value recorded 1.11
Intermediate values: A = 16.7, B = 18.5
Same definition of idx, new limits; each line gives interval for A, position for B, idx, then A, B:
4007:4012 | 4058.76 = 0.85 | 17.9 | 15.3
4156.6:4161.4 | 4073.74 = 0.97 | 17.3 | 16.8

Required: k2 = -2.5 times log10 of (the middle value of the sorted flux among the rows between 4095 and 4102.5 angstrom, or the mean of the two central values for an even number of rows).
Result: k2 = -2.89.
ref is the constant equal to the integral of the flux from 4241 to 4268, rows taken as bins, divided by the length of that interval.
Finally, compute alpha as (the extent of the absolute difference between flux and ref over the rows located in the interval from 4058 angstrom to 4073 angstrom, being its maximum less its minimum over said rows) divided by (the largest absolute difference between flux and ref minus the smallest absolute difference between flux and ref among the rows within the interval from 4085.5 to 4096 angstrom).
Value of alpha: 0.7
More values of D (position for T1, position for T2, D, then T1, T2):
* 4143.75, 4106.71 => 32.3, 17.8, 14.5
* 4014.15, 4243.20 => 35.5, 17.5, 18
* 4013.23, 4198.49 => 33.4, 17.7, 15.7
